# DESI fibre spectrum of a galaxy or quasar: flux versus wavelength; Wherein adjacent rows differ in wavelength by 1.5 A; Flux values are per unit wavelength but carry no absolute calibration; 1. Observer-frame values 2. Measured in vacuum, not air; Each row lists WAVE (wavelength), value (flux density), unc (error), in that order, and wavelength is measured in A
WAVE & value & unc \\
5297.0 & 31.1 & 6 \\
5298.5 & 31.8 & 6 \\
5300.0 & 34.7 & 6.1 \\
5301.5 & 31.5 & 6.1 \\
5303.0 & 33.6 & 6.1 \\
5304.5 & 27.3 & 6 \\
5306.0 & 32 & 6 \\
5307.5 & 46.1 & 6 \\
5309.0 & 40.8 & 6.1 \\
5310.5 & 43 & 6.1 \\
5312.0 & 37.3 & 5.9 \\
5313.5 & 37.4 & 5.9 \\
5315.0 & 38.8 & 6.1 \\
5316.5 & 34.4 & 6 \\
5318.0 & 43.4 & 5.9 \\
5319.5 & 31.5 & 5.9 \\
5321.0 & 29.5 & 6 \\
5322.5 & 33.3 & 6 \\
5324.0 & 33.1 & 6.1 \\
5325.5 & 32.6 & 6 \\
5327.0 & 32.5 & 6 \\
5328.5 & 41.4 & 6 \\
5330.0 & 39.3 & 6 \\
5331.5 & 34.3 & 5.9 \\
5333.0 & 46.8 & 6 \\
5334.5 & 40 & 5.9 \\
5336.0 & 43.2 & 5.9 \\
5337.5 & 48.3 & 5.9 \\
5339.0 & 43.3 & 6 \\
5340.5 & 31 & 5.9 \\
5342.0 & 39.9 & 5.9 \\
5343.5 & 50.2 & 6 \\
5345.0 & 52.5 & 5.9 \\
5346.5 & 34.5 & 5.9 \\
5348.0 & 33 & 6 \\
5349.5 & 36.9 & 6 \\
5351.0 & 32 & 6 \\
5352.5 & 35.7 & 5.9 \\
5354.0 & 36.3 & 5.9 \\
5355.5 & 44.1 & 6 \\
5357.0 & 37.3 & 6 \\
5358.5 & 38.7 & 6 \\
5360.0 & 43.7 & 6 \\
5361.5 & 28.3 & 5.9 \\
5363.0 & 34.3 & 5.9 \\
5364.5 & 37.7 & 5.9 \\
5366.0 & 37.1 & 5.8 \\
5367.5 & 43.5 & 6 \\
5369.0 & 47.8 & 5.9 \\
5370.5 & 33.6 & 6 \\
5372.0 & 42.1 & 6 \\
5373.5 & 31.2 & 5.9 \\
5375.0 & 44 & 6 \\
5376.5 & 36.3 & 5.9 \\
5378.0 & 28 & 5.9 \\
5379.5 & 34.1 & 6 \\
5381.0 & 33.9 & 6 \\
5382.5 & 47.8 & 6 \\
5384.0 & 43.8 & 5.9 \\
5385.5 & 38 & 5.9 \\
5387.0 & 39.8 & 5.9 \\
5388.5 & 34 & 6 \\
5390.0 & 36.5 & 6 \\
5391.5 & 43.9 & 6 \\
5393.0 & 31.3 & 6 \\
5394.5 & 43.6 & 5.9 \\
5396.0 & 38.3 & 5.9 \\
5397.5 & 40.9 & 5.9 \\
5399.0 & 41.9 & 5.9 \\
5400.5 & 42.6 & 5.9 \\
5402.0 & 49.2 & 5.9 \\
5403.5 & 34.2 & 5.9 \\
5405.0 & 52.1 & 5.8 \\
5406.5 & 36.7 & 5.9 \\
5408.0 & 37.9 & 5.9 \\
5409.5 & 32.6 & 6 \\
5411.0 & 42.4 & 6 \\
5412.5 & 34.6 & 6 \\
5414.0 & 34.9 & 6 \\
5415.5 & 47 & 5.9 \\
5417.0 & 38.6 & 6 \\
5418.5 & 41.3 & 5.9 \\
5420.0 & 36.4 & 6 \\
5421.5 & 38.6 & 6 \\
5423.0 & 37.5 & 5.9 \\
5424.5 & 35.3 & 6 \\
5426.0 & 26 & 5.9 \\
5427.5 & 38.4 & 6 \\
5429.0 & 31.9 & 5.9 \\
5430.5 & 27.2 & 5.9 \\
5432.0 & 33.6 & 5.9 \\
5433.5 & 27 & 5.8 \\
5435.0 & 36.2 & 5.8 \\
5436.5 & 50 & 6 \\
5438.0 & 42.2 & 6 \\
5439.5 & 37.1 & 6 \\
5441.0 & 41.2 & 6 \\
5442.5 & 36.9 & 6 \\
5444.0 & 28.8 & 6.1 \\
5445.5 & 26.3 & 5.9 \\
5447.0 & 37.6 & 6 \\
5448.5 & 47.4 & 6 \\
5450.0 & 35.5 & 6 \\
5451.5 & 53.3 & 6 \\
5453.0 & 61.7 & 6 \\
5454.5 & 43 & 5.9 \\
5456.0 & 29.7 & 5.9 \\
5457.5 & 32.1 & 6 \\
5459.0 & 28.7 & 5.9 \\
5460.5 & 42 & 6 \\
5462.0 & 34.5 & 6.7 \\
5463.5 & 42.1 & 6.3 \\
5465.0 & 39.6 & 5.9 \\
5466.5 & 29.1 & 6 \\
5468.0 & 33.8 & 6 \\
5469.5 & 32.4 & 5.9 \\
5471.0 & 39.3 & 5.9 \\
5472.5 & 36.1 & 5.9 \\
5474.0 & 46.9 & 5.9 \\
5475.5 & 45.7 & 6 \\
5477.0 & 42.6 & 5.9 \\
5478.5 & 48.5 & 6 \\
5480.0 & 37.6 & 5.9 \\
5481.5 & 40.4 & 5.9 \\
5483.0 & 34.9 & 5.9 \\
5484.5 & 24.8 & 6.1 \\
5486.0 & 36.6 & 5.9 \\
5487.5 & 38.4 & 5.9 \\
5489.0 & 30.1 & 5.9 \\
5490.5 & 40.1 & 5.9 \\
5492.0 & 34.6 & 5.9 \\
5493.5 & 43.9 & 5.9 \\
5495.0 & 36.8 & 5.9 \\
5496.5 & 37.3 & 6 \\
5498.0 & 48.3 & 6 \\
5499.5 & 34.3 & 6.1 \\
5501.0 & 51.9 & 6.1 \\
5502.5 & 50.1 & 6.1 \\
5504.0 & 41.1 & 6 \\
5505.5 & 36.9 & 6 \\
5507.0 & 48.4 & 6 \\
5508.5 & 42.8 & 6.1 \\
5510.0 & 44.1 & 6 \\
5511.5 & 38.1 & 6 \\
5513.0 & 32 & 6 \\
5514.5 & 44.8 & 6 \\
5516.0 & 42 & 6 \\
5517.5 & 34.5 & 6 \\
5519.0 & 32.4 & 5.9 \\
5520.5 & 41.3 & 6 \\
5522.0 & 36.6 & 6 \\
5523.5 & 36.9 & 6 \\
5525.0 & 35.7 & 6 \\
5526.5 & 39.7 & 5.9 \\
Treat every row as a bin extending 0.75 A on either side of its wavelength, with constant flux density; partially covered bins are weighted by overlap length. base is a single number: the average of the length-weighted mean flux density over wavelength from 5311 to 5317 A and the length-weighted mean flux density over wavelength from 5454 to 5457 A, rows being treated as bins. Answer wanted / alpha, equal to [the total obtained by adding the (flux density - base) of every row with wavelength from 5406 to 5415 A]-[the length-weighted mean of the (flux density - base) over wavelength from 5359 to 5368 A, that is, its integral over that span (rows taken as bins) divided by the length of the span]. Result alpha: 0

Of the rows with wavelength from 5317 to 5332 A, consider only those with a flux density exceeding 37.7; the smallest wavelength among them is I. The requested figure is 5318.0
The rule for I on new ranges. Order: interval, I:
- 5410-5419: 5411.0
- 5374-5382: 5375.0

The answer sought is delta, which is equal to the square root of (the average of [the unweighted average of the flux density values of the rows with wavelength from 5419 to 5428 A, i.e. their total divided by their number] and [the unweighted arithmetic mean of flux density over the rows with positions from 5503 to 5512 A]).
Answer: 6.22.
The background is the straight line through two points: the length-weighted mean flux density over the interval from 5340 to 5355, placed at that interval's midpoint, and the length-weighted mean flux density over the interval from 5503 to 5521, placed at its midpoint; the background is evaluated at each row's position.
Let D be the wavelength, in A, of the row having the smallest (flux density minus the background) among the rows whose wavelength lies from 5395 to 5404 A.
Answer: 5403.5 A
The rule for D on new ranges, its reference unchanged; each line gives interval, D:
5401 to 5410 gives 5409.5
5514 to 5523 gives 5519.0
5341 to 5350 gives 5348.0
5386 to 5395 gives 5393.0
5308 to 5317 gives 5316.5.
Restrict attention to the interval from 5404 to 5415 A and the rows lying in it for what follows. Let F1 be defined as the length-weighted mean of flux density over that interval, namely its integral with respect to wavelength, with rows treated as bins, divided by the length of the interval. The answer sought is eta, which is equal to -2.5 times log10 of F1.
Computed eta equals -3.97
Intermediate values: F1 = 38.8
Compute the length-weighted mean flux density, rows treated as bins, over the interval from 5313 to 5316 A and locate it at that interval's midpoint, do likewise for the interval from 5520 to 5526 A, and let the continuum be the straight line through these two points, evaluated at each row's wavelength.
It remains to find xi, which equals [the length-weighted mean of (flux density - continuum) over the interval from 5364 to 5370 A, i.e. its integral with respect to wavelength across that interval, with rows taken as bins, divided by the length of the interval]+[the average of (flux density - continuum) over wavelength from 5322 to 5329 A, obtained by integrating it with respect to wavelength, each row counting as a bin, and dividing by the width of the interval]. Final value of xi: 0.1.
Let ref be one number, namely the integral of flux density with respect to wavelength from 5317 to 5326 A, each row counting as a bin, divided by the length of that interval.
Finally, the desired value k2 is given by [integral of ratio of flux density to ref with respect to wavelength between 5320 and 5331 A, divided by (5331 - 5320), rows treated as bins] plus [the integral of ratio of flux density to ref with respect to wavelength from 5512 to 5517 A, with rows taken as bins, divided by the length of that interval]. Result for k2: 2.17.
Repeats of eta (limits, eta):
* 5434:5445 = -3.96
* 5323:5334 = -3.92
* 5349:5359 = -3.93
